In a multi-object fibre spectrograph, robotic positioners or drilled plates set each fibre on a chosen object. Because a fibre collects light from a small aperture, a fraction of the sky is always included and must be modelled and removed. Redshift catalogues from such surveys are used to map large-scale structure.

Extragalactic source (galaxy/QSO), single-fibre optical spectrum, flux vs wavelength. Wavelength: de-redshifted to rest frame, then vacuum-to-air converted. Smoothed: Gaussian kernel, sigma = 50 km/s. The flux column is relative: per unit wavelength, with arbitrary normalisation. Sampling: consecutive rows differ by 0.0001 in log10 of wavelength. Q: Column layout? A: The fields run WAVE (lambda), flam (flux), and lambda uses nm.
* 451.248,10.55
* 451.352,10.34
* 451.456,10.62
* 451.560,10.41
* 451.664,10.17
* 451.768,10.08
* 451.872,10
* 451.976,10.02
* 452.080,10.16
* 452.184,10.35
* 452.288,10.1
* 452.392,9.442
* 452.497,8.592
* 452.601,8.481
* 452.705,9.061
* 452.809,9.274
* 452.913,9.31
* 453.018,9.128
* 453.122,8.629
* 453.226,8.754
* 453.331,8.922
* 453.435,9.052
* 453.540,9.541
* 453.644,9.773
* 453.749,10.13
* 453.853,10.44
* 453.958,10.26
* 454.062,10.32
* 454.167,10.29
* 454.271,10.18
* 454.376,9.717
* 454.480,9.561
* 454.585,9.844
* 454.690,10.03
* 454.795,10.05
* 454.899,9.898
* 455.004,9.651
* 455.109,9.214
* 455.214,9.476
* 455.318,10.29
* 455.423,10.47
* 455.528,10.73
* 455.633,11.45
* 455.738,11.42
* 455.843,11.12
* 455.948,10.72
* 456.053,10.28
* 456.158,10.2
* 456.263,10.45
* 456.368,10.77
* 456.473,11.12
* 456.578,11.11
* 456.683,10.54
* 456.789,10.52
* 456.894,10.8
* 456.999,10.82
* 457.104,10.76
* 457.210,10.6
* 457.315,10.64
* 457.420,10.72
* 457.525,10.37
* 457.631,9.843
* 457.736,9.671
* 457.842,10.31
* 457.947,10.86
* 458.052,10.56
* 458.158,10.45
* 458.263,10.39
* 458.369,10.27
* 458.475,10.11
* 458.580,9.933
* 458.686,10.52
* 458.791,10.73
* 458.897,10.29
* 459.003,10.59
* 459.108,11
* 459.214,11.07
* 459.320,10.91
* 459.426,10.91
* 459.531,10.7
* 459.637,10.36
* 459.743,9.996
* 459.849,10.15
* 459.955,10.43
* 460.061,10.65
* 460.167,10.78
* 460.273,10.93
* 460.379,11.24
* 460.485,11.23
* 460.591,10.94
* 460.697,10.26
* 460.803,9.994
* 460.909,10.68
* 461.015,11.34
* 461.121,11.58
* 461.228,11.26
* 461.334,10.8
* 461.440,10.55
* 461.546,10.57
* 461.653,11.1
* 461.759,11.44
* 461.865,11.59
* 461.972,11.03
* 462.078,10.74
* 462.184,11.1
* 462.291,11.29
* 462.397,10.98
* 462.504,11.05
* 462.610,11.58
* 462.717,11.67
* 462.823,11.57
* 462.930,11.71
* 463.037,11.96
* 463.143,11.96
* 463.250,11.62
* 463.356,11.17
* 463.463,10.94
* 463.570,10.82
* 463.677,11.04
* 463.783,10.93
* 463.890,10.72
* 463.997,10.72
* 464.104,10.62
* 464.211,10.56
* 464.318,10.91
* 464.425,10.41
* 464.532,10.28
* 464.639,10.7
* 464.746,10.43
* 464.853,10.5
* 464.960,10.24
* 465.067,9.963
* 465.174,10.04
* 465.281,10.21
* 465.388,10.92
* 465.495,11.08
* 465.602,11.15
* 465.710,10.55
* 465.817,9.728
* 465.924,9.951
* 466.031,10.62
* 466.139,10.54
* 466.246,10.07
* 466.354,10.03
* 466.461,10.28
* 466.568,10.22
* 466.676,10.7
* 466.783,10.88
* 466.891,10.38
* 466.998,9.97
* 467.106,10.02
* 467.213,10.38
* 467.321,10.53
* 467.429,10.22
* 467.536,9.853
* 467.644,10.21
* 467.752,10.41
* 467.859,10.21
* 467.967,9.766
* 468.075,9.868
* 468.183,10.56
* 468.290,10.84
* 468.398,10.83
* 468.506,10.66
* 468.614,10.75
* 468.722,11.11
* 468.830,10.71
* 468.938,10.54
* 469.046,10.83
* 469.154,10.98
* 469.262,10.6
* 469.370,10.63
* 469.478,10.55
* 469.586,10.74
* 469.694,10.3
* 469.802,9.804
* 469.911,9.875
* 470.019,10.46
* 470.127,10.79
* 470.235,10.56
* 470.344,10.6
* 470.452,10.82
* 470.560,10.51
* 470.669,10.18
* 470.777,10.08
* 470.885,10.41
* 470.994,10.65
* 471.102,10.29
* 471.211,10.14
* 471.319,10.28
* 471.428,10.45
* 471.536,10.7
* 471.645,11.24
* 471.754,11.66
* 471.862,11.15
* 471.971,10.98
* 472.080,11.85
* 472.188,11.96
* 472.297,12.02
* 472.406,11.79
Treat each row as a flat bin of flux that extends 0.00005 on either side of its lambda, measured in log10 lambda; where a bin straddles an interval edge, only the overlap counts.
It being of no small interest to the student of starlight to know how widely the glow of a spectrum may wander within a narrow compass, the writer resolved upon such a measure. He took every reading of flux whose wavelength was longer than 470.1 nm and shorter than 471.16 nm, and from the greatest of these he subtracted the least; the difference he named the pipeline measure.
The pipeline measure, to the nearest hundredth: 0.74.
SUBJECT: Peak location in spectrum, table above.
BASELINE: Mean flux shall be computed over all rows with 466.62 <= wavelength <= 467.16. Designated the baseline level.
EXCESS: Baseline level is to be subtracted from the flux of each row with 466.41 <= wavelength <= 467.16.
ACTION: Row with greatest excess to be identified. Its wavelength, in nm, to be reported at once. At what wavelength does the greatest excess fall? 466.783 nm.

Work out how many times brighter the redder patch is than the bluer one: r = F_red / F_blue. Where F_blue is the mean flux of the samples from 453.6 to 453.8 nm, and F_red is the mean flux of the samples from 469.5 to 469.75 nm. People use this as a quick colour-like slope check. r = 1.06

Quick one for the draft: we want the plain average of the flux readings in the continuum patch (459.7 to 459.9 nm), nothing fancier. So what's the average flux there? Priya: 10.1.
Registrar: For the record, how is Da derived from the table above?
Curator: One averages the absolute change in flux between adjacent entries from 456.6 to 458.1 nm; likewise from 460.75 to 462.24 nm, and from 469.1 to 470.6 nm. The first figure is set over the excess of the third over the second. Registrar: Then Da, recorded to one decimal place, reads -2.2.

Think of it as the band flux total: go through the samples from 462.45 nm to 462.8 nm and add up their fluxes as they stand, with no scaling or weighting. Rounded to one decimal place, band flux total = 34.3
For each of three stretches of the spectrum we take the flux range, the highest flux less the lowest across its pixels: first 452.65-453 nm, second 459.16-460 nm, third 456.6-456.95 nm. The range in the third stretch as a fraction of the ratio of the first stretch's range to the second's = 1.2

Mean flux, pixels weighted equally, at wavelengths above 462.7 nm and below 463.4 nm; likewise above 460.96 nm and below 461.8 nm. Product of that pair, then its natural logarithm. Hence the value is 4.86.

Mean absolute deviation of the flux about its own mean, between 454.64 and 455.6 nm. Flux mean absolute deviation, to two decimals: 0.37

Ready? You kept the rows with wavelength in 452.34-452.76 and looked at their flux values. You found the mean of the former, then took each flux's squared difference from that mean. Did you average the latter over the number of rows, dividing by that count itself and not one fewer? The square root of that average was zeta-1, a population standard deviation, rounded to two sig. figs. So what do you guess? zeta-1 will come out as 0.38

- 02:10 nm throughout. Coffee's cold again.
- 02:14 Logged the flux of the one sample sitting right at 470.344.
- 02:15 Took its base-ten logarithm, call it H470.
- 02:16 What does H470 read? 1.03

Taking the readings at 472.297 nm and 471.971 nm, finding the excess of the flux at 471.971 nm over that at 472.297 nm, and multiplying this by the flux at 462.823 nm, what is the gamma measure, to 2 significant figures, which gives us -12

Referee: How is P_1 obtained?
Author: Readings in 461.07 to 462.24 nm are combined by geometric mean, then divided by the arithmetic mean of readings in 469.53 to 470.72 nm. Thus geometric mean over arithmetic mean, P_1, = 1.06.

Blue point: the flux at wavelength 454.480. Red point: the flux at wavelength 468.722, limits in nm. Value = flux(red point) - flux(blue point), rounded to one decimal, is 1.5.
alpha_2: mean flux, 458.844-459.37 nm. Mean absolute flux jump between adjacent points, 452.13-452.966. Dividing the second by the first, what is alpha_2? 0.0358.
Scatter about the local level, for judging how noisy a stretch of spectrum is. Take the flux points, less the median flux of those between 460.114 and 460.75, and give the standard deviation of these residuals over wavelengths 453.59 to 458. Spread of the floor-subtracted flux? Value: 0.52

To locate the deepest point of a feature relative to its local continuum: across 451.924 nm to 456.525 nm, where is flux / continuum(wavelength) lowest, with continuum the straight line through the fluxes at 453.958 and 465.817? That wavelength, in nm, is 452.601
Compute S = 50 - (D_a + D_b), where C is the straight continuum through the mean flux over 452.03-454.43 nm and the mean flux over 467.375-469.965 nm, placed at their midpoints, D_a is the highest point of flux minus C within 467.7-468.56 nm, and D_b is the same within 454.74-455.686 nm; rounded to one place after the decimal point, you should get 47.8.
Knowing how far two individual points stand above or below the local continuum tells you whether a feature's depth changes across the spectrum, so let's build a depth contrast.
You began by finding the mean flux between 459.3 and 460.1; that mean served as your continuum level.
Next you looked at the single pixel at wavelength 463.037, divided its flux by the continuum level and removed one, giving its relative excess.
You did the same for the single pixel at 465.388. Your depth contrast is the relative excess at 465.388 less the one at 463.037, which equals -0.10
